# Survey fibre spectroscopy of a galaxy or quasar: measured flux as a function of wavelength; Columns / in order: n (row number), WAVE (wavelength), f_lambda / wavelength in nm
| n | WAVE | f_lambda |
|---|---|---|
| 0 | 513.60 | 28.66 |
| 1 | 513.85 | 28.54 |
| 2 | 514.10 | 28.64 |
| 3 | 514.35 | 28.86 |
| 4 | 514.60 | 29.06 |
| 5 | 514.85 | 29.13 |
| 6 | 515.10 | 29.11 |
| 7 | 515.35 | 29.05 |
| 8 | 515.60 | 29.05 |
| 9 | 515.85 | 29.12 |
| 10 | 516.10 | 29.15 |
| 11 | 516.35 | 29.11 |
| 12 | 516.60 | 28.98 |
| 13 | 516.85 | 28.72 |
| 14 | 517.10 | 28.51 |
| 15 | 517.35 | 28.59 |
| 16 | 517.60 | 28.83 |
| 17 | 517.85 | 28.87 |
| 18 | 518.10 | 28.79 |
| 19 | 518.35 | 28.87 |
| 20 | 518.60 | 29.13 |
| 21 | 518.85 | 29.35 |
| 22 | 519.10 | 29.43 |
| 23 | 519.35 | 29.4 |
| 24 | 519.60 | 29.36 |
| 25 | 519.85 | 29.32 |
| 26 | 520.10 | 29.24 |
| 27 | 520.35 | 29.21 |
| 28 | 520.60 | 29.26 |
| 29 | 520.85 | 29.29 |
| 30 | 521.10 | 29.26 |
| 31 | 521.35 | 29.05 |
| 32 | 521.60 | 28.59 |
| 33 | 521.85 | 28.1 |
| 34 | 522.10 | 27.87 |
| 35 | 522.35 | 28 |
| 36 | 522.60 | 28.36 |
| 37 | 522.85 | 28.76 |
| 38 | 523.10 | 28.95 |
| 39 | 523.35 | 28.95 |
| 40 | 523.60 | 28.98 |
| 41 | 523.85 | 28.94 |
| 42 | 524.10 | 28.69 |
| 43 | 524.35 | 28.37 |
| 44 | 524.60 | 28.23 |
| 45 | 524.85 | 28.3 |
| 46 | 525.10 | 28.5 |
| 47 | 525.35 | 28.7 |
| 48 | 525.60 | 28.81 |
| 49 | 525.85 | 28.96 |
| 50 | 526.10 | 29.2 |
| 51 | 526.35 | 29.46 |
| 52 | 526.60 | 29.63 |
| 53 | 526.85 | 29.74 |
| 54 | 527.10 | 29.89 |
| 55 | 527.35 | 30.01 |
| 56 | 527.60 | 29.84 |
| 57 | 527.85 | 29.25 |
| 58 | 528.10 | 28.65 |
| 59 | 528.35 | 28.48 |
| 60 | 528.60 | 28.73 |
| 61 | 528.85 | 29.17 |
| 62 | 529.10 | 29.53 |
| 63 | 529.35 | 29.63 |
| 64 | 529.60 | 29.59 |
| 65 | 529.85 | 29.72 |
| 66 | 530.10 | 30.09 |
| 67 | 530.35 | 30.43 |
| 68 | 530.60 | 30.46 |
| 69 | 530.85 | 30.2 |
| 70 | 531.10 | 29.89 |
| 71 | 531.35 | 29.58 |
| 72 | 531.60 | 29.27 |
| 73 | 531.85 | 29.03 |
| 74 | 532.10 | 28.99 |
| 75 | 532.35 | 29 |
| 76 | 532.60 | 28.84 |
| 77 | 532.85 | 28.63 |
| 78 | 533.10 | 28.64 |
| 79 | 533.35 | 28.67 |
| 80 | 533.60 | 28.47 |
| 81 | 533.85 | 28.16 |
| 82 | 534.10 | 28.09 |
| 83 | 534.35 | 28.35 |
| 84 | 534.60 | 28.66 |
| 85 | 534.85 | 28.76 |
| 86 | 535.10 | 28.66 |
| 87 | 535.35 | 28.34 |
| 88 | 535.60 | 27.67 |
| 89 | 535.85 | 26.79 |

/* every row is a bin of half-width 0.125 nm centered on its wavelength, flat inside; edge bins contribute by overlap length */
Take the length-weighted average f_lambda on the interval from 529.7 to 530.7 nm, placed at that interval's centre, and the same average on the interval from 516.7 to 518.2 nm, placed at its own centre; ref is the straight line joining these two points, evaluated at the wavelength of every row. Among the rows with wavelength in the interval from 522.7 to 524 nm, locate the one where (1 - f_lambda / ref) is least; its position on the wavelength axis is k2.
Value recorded 523.10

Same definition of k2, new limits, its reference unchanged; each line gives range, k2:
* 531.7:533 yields 531.85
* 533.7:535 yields 534.85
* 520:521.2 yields 520.10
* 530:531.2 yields 530.60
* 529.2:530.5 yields 530.35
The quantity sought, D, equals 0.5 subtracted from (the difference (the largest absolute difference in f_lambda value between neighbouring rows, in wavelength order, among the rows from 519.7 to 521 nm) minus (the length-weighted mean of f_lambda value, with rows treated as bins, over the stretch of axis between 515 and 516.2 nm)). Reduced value -29.51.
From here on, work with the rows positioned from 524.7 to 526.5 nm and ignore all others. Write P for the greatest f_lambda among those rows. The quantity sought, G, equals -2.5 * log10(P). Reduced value -3.67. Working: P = 29.46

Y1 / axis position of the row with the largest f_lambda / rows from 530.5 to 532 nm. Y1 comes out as 530.60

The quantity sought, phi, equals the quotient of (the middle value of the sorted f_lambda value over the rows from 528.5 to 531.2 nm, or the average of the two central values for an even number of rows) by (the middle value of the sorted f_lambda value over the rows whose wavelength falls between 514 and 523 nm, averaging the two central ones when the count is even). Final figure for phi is 1.02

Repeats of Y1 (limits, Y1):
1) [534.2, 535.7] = 534.85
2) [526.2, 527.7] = 527.35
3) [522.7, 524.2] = 523.60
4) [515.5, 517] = 516.10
